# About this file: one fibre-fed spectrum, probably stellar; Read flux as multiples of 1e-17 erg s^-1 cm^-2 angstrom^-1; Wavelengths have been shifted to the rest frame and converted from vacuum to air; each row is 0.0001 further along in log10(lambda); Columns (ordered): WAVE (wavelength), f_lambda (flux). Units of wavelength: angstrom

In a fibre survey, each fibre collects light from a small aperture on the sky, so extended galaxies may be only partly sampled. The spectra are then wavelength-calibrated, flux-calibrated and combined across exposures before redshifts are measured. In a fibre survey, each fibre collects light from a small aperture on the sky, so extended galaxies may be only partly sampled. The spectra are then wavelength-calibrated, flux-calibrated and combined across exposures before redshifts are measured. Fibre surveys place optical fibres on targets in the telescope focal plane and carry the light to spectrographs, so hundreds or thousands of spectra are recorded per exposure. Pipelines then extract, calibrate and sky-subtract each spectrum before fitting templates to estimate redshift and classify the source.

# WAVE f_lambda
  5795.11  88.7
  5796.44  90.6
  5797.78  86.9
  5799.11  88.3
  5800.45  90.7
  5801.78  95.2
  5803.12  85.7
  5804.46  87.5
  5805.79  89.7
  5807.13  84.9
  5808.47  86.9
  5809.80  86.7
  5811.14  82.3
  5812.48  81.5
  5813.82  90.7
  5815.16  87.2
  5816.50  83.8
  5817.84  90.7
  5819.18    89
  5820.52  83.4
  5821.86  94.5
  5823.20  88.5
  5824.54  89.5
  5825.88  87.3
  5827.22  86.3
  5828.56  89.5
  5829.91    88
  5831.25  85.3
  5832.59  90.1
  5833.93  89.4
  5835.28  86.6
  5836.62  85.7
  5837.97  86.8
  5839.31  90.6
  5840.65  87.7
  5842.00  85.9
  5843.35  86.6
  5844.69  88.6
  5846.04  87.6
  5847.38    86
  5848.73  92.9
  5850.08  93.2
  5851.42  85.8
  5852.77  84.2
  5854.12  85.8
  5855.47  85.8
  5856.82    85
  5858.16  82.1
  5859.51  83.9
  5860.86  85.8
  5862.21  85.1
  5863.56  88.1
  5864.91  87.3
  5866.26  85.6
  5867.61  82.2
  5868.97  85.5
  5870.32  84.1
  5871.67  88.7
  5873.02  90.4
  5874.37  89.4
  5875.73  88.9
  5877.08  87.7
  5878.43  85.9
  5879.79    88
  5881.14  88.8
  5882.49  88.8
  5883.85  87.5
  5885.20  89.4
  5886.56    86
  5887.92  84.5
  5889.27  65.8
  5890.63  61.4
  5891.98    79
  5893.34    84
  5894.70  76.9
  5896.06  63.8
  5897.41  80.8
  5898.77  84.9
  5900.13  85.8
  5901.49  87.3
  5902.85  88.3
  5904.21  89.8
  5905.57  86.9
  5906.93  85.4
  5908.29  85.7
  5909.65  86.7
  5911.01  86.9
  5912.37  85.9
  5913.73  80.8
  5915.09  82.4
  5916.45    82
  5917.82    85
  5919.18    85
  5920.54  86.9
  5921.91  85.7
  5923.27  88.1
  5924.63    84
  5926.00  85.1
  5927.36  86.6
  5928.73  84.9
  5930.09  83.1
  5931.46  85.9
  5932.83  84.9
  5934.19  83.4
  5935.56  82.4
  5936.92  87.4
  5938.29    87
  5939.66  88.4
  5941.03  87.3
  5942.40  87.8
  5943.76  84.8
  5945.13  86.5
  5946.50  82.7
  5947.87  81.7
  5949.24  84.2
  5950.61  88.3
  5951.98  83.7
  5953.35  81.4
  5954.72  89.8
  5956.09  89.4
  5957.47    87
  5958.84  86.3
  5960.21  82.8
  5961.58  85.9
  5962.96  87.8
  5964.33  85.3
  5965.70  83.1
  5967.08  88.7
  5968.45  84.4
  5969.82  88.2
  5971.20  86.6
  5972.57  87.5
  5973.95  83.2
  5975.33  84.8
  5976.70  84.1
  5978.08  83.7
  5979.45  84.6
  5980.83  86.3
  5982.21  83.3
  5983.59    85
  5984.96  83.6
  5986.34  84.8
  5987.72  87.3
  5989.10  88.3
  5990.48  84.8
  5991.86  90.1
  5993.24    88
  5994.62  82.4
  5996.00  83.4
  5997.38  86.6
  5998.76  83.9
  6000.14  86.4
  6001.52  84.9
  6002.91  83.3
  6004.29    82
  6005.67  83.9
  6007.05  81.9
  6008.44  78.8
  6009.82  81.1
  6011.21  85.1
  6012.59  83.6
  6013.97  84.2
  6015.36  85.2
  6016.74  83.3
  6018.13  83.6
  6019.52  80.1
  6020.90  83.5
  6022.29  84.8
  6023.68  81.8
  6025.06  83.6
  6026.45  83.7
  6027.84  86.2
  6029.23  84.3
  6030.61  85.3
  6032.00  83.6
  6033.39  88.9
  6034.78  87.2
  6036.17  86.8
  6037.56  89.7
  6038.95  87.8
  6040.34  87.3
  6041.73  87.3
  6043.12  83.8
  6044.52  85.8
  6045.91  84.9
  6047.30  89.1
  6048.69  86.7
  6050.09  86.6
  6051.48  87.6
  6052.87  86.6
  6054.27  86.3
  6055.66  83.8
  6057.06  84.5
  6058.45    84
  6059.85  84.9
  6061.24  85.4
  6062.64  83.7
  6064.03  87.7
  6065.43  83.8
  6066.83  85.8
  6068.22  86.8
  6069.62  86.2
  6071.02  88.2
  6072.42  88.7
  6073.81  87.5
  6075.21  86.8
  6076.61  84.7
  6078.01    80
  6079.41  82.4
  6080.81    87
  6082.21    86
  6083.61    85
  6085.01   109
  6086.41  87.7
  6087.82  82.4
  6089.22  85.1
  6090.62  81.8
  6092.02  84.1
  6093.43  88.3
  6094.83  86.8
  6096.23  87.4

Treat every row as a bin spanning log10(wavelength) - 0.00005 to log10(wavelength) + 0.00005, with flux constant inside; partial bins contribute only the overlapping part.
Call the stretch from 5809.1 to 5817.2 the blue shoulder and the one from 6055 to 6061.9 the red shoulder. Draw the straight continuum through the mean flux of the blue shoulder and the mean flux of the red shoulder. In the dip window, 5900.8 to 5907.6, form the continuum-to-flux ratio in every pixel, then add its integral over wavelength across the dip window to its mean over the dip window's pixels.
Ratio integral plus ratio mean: 7.58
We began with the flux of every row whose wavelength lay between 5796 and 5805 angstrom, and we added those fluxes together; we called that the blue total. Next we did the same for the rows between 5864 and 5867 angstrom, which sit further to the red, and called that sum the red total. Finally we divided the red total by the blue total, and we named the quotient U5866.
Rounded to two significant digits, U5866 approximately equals 0.28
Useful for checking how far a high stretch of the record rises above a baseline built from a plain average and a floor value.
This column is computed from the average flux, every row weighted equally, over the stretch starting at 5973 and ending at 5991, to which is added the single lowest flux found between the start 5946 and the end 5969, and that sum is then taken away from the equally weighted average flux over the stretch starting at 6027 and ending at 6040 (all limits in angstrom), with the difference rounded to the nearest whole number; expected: -80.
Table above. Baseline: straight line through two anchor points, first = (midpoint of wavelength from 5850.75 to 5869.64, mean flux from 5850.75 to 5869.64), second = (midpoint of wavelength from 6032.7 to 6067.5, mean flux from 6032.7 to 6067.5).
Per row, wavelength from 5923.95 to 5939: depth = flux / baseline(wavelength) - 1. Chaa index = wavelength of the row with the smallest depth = 5935.56 angstrom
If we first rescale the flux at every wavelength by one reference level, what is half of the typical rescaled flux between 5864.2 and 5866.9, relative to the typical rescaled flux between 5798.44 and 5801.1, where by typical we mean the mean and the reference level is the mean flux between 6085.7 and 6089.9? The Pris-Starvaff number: 0.483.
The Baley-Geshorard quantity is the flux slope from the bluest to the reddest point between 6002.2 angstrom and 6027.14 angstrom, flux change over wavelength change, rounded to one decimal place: 0.0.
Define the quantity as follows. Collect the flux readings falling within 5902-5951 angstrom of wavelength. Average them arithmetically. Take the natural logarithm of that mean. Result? 4.45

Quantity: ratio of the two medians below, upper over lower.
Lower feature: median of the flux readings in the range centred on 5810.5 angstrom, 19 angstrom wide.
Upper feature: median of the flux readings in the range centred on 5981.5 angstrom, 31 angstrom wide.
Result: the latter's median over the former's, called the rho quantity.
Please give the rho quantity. 0.97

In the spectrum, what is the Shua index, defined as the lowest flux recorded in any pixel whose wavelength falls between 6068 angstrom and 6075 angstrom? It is 86.2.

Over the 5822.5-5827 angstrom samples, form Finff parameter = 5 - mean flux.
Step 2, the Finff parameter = -83.4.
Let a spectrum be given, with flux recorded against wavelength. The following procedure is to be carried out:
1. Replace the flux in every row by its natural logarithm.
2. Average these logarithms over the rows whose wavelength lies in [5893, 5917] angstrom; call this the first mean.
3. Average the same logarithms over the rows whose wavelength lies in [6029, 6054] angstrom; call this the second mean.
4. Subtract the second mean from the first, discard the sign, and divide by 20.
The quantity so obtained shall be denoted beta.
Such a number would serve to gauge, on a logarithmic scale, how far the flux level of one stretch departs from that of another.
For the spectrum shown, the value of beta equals 0.0019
